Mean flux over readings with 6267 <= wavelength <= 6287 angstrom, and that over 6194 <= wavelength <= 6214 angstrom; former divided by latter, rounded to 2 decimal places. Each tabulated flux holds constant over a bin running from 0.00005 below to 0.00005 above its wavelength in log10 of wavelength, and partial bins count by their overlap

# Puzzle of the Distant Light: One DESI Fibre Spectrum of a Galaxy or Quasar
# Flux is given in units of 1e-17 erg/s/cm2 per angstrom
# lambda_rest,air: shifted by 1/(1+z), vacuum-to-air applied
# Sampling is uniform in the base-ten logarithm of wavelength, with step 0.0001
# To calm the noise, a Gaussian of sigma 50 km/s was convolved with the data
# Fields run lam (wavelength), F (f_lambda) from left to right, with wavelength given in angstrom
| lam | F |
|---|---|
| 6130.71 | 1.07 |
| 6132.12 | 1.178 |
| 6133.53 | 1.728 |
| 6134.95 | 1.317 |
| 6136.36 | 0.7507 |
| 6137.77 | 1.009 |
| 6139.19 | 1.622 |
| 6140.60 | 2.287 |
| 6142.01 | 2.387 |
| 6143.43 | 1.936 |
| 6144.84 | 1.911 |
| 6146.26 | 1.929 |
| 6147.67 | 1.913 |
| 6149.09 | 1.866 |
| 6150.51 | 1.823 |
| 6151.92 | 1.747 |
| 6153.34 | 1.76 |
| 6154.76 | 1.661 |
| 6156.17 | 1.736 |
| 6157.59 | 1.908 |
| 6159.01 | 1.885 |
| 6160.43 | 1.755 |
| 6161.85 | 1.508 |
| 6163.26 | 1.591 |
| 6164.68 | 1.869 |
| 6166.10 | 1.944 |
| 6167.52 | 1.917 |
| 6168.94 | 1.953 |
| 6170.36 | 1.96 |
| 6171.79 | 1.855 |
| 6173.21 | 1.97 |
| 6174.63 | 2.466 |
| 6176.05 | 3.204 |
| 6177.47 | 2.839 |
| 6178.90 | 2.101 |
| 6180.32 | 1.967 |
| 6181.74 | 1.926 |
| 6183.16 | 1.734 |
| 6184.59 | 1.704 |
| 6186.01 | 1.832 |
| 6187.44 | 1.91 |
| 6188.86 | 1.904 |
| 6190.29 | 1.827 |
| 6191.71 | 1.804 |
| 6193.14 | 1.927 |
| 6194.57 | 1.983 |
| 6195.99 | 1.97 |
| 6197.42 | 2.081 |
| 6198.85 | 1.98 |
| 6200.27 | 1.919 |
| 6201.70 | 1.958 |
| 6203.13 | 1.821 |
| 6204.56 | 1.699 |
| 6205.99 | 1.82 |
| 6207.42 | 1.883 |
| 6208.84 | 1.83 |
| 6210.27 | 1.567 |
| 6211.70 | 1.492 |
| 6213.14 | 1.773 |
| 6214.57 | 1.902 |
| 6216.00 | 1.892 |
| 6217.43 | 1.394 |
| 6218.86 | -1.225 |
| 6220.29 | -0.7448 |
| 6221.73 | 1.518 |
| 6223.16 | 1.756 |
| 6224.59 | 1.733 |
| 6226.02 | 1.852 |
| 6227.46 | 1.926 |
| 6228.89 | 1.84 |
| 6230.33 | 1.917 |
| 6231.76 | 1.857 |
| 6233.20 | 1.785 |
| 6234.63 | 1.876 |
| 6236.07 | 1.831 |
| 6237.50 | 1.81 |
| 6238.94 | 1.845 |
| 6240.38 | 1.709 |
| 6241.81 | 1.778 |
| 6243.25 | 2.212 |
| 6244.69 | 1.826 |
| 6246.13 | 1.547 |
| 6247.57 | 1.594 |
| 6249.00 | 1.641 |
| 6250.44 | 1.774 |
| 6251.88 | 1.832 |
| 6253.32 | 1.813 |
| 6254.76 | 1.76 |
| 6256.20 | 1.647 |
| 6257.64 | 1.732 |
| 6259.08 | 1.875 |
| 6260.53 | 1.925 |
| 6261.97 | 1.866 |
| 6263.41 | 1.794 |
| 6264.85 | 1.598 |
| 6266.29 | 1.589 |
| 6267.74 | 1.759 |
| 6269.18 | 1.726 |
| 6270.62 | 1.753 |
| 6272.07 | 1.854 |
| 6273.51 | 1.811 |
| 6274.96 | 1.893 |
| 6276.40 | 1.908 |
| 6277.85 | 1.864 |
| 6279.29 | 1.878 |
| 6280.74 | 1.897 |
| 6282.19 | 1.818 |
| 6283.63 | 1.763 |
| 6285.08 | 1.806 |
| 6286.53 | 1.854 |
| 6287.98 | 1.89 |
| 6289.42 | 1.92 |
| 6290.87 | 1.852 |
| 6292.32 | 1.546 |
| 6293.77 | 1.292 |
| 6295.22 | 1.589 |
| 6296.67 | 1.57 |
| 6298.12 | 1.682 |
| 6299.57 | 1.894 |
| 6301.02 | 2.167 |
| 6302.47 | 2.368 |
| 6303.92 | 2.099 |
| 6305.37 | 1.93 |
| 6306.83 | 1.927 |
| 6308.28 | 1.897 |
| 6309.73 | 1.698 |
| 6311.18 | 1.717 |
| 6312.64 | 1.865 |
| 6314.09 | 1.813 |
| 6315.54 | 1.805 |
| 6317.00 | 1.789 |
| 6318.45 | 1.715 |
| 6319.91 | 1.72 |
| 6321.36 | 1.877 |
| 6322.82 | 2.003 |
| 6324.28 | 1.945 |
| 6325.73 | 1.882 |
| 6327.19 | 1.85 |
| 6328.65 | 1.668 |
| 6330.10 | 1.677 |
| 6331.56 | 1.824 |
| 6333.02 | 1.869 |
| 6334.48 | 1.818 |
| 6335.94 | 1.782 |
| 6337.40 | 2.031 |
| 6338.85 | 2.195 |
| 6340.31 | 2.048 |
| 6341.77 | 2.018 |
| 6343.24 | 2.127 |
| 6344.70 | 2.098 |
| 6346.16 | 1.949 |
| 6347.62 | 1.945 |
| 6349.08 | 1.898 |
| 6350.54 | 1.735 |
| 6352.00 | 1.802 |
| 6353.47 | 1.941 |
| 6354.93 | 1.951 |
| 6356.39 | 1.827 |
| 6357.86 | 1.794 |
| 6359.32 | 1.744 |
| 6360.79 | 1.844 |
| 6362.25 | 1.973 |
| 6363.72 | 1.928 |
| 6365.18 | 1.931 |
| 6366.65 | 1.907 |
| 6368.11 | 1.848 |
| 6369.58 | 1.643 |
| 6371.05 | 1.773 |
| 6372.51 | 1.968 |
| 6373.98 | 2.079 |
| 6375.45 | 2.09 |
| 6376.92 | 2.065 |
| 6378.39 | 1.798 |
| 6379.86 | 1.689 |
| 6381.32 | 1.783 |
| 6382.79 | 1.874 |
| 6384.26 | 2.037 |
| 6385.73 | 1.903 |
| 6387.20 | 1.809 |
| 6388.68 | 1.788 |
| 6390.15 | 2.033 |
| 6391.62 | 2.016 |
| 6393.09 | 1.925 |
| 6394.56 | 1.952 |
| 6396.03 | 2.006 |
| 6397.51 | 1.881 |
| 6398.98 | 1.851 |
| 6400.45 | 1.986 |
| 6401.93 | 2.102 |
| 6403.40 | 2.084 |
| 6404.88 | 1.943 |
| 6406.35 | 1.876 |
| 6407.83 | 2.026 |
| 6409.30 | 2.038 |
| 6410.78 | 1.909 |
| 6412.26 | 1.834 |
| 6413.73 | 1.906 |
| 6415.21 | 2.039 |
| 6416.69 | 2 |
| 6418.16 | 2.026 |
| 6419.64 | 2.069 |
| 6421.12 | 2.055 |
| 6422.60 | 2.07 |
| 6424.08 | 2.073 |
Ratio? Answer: 0.99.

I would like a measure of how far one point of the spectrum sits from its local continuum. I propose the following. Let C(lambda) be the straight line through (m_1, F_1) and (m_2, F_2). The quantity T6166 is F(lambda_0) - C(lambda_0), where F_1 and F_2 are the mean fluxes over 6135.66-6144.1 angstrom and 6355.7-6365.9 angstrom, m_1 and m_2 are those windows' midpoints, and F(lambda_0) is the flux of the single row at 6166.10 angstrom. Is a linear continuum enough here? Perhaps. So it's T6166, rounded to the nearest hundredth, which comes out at 0.26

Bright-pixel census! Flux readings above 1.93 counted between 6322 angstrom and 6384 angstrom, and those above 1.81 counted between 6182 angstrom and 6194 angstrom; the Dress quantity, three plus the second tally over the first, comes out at 3.3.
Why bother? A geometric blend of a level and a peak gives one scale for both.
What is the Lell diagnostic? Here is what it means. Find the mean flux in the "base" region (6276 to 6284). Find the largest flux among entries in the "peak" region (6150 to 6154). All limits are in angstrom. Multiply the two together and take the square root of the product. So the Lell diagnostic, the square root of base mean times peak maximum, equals 1.84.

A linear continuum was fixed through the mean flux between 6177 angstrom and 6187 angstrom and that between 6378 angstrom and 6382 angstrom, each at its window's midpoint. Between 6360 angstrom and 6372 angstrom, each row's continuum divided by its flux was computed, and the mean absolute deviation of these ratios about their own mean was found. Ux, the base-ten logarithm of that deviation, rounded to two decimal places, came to -1.39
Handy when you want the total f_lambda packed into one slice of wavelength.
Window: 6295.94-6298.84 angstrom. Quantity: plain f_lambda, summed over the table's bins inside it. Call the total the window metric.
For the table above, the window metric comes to 3.25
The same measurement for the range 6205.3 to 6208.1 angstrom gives 3.70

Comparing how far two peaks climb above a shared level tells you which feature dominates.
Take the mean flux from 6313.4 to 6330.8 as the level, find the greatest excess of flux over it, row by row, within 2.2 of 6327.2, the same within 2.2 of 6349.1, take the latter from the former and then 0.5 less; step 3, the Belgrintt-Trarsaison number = -0.56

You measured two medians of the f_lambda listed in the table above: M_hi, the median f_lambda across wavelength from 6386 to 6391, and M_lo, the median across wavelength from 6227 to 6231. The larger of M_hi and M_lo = 1.92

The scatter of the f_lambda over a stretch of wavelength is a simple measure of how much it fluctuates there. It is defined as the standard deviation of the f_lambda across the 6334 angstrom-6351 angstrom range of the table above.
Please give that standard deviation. 0.14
